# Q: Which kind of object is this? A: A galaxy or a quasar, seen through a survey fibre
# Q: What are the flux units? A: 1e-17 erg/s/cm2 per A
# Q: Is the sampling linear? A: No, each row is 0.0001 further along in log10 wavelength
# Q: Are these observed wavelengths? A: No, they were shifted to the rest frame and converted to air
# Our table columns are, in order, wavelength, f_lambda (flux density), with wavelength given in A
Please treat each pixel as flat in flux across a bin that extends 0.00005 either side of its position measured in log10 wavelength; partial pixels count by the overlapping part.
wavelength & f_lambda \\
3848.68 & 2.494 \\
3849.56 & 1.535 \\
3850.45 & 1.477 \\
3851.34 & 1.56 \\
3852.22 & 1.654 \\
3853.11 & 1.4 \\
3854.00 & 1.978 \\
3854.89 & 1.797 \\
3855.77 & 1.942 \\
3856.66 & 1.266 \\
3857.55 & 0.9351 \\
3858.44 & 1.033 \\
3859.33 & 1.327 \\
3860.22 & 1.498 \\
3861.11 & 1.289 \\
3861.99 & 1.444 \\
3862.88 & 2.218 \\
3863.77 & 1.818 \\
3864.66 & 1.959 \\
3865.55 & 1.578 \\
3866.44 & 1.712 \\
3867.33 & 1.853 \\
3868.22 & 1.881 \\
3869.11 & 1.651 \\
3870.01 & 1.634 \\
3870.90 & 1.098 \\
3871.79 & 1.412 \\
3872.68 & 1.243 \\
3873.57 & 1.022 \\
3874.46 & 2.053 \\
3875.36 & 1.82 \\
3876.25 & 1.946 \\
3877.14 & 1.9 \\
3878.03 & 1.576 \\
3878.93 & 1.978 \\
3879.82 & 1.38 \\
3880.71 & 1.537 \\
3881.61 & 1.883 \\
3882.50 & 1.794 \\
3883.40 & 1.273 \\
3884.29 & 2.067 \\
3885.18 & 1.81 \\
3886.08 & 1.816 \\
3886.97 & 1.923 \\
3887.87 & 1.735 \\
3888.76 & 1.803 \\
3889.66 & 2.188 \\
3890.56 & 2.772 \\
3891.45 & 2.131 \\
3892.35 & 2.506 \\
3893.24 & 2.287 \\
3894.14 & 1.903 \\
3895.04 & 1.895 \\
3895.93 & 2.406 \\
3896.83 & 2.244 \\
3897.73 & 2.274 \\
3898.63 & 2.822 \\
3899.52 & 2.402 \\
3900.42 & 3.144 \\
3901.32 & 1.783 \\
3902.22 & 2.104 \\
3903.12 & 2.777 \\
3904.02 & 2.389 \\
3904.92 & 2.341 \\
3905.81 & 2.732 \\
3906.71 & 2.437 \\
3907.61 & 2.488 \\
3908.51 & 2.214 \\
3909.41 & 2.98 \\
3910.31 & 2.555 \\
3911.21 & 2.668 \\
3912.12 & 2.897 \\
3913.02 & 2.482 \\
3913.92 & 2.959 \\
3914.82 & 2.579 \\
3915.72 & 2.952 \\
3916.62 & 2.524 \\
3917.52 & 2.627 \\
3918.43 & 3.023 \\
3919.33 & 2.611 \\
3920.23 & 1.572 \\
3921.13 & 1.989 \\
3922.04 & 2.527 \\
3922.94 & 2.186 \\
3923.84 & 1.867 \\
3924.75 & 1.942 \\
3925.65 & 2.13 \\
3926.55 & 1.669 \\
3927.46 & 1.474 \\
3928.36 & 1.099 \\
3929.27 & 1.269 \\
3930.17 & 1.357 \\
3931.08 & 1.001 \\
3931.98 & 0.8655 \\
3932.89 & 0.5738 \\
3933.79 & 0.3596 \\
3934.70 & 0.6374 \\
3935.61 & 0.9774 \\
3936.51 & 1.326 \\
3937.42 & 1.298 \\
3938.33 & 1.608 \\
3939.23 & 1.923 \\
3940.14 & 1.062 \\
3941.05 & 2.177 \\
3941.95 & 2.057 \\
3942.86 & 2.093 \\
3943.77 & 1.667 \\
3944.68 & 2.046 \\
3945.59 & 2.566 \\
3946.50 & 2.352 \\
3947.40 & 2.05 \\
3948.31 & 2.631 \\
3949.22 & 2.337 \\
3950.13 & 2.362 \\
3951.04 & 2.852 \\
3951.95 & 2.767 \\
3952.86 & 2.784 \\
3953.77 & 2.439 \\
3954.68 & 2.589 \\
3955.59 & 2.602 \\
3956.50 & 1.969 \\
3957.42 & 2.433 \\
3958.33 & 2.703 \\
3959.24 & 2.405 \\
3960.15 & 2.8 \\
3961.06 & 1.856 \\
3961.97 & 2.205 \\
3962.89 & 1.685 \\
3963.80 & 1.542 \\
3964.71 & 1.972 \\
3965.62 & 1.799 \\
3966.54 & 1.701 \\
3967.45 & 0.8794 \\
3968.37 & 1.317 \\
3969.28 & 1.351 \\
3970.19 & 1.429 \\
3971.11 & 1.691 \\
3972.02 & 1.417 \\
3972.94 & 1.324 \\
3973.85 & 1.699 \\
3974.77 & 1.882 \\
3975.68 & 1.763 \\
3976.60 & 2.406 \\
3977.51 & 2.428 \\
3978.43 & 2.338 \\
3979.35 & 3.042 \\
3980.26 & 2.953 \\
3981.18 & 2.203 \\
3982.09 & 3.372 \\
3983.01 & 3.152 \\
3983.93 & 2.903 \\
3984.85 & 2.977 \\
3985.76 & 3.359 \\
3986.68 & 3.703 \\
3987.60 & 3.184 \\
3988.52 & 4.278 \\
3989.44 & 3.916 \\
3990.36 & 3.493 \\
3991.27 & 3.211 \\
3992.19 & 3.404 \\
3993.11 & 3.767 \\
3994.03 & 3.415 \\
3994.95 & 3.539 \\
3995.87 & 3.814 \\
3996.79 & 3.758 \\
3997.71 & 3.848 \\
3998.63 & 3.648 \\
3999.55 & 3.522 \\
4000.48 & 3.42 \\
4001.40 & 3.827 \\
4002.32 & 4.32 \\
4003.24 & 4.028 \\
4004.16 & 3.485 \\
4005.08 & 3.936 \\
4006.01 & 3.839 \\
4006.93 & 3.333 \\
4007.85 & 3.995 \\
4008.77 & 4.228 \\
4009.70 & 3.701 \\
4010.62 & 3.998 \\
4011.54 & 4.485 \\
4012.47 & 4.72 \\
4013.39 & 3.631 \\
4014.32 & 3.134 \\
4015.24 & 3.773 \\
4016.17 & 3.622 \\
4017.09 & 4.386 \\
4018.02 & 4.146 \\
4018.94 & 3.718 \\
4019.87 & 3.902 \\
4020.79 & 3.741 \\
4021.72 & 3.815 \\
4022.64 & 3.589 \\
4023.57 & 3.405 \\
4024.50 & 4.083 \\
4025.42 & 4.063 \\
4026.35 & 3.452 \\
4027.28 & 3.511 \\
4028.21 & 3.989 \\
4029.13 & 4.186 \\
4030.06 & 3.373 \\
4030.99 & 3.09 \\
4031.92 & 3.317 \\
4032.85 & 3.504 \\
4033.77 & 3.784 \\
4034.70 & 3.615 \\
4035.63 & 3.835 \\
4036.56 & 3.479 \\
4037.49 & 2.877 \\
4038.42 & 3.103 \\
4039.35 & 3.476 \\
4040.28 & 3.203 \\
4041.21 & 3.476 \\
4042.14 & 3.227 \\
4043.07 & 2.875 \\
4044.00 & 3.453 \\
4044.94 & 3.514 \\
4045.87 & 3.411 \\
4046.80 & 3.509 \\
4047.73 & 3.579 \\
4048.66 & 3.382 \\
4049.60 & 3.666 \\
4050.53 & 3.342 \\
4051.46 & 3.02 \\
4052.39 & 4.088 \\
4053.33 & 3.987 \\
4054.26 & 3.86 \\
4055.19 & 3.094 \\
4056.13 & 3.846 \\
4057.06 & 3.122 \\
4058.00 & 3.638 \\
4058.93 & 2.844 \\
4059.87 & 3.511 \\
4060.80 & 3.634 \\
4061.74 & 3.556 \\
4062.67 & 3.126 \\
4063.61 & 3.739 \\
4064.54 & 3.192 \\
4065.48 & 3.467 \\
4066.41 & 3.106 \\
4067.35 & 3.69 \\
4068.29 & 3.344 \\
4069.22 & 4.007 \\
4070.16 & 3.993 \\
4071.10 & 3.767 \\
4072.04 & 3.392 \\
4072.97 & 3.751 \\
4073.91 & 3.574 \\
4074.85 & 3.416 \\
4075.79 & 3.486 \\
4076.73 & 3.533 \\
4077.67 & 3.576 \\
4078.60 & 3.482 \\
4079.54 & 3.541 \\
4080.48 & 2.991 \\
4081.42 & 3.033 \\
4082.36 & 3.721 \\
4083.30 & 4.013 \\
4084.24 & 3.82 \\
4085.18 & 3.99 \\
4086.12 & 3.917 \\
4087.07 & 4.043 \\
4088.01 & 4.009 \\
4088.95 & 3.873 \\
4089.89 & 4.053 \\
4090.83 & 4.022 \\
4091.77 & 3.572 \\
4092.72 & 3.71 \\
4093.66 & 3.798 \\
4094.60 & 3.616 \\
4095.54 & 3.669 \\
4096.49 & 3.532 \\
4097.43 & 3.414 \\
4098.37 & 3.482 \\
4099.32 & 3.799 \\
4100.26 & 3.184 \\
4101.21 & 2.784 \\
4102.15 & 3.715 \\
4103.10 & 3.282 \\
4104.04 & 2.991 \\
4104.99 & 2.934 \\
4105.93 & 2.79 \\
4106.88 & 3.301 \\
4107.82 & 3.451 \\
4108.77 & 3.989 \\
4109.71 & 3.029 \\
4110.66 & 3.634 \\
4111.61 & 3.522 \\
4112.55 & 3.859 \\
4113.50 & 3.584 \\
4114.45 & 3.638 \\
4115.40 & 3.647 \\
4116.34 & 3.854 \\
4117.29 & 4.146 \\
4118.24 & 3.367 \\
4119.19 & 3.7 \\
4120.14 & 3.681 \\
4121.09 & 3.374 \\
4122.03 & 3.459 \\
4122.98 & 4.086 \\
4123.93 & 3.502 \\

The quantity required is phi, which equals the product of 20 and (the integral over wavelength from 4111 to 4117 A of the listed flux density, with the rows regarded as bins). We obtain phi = 444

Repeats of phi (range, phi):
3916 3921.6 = 270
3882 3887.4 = 193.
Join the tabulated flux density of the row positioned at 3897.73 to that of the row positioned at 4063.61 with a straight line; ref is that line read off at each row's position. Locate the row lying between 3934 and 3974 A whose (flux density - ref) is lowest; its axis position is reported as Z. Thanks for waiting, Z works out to 3967.45 A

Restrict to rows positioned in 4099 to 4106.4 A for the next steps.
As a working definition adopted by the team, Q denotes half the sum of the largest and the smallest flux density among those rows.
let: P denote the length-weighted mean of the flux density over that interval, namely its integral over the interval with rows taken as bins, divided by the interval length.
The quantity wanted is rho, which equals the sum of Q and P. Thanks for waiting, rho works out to 6.46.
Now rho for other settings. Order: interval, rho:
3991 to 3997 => 7.07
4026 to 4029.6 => 7.61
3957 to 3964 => 4.40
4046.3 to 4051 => 7.00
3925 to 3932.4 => 2.87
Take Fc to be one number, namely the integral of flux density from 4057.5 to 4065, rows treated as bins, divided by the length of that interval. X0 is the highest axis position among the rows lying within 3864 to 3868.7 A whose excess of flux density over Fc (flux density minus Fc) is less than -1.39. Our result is 3868.22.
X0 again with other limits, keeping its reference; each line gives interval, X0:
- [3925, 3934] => 3933.79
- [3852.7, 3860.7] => 3860.22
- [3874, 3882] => 3881.61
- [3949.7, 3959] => 3956.50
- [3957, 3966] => 3965.62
